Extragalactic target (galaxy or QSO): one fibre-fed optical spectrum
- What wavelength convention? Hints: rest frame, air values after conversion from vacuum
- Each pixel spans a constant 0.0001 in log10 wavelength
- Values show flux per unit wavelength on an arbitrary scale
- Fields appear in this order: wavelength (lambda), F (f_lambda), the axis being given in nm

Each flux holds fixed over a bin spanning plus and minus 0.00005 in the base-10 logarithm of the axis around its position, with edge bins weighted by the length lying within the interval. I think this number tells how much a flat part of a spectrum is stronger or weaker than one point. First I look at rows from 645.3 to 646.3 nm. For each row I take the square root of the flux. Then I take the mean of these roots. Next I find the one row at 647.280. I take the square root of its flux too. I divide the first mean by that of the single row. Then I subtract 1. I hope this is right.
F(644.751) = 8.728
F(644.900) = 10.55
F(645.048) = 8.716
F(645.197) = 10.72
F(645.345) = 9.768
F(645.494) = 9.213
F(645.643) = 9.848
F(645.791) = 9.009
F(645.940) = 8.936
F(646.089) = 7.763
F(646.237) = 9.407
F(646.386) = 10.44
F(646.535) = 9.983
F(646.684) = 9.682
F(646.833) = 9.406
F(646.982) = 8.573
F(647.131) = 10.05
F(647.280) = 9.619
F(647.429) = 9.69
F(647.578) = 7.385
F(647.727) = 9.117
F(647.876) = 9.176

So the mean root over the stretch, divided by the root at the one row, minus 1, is -0.03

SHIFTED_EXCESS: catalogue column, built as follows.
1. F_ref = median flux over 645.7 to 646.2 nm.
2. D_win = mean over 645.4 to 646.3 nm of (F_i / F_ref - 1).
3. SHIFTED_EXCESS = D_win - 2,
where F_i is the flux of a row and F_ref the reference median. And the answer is -1.99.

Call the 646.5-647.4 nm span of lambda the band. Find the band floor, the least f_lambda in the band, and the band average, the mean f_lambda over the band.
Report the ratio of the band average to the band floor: 1.11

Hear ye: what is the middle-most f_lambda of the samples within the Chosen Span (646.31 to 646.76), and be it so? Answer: 9.98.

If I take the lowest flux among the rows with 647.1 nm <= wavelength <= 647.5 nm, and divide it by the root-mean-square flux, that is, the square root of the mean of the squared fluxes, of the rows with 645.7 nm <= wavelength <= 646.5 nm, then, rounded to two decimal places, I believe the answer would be 1.05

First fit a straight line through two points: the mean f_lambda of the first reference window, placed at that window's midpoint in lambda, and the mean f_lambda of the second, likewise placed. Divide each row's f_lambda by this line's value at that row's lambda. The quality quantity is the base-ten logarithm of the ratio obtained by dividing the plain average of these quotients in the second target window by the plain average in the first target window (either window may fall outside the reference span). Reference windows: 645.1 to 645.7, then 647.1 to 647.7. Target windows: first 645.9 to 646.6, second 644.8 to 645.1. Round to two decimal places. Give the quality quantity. -0.01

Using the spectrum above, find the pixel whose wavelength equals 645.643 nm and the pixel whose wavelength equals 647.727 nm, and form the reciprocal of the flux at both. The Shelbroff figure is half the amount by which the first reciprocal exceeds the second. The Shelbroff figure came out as -0.0041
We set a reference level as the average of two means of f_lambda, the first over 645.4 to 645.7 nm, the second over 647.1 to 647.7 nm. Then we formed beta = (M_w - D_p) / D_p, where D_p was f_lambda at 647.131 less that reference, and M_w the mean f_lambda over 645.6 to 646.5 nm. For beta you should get 12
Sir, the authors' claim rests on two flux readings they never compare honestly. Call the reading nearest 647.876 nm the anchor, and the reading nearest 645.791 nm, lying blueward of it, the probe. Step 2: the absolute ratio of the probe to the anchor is 0.98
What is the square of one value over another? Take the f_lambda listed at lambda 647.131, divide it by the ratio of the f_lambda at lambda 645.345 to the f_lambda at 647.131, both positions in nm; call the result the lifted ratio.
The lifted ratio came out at 10.3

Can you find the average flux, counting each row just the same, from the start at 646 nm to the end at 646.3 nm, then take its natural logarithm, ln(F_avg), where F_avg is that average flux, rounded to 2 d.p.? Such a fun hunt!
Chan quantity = 2.15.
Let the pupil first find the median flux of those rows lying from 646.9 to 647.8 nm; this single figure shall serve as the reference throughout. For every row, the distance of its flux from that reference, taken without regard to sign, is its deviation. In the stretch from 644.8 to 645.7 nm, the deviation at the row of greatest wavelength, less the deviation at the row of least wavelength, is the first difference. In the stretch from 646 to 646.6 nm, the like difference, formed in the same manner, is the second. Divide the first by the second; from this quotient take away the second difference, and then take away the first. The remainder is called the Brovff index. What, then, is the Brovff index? 2.4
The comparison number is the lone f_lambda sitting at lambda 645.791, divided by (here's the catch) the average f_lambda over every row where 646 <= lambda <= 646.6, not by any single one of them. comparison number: 0.96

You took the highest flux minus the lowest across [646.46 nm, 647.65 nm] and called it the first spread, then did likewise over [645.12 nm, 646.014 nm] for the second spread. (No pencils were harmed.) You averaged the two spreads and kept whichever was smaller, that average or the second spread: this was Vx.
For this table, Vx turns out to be 1.8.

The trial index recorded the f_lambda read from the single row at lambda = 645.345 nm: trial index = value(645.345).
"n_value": 9.768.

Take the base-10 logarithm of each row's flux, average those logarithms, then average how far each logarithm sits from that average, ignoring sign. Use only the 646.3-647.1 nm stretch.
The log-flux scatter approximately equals 0.023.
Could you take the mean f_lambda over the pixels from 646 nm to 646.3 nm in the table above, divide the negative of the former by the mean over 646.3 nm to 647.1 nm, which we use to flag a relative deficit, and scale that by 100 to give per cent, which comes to -89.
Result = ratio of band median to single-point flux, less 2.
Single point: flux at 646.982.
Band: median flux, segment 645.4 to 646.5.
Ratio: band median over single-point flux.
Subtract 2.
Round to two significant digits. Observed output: -0.93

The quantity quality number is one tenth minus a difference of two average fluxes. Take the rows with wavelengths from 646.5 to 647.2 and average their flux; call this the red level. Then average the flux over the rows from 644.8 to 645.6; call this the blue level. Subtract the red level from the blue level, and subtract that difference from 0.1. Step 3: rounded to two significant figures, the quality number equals -0.15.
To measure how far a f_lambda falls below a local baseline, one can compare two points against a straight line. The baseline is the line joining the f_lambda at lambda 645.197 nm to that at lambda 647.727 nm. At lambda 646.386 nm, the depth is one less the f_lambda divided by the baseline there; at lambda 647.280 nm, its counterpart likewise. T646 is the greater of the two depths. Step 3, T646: -0.02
